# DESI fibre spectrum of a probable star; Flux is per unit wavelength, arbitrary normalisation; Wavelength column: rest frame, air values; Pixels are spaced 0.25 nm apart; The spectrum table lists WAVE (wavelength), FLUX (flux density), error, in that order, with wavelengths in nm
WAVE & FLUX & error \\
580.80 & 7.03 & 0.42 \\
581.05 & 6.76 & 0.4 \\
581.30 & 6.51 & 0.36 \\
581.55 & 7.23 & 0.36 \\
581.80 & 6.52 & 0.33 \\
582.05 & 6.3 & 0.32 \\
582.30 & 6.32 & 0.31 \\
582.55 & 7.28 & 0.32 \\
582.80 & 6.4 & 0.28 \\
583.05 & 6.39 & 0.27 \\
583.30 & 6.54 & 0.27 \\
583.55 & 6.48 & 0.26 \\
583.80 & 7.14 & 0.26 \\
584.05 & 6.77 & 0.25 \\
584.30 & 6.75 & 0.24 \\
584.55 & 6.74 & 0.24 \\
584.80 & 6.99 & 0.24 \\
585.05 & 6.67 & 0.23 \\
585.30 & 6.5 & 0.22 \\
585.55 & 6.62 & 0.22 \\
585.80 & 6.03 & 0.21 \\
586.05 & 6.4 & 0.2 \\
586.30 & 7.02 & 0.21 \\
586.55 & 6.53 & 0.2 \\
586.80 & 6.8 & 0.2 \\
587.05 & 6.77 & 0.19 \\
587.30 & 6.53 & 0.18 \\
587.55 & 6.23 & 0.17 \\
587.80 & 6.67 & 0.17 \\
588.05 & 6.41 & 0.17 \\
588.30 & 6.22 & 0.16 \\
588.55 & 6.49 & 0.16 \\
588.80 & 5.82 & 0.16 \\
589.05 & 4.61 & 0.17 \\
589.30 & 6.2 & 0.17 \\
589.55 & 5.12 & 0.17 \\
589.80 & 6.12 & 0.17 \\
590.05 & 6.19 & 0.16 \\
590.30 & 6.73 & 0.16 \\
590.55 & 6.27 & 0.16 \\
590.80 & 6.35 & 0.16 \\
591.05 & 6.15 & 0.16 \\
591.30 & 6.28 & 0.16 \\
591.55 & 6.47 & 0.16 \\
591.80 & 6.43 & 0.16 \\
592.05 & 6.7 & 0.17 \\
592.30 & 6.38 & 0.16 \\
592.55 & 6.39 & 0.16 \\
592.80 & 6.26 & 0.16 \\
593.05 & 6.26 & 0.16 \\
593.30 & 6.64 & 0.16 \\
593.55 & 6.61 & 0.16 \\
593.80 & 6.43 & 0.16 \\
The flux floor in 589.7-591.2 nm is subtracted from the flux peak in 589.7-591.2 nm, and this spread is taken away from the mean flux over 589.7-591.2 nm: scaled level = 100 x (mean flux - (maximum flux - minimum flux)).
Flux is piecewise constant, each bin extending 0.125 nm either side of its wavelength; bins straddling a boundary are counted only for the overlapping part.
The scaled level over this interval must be 569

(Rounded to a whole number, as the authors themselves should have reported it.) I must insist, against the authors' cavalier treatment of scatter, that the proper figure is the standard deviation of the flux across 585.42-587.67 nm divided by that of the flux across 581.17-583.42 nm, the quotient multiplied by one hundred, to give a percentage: 81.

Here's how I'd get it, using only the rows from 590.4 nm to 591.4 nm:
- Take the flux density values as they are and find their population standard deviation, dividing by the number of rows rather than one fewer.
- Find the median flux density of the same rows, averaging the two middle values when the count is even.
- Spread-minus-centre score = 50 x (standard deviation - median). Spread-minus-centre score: -310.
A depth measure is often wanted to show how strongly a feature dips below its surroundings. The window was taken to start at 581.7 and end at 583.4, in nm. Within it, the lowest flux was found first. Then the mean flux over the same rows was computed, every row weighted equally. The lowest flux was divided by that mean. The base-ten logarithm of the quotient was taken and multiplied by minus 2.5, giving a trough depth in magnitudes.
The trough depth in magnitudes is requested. 0.040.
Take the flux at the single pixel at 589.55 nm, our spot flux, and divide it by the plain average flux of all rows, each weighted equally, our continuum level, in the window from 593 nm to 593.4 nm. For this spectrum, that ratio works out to 0.79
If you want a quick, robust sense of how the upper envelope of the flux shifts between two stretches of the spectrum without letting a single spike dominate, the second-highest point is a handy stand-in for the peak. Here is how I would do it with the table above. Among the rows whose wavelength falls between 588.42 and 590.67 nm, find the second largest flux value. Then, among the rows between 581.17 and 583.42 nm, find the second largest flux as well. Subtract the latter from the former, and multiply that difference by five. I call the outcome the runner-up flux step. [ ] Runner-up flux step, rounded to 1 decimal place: -3.7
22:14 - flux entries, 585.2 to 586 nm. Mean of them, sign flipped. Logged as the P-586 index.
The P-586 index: -6.38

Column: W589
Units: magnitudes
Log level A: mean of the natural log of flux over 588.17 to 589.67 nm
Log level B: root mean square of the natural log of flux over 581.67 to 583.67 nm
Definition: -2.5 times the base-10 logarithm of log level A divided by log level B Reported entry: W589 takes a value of 0.08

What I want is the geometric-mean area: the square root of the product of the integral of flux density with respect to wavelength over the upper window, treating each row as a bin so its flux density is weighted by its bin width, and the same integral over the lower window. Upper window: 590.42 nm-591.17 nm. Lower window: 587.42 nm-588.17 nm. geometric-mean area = 4.76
